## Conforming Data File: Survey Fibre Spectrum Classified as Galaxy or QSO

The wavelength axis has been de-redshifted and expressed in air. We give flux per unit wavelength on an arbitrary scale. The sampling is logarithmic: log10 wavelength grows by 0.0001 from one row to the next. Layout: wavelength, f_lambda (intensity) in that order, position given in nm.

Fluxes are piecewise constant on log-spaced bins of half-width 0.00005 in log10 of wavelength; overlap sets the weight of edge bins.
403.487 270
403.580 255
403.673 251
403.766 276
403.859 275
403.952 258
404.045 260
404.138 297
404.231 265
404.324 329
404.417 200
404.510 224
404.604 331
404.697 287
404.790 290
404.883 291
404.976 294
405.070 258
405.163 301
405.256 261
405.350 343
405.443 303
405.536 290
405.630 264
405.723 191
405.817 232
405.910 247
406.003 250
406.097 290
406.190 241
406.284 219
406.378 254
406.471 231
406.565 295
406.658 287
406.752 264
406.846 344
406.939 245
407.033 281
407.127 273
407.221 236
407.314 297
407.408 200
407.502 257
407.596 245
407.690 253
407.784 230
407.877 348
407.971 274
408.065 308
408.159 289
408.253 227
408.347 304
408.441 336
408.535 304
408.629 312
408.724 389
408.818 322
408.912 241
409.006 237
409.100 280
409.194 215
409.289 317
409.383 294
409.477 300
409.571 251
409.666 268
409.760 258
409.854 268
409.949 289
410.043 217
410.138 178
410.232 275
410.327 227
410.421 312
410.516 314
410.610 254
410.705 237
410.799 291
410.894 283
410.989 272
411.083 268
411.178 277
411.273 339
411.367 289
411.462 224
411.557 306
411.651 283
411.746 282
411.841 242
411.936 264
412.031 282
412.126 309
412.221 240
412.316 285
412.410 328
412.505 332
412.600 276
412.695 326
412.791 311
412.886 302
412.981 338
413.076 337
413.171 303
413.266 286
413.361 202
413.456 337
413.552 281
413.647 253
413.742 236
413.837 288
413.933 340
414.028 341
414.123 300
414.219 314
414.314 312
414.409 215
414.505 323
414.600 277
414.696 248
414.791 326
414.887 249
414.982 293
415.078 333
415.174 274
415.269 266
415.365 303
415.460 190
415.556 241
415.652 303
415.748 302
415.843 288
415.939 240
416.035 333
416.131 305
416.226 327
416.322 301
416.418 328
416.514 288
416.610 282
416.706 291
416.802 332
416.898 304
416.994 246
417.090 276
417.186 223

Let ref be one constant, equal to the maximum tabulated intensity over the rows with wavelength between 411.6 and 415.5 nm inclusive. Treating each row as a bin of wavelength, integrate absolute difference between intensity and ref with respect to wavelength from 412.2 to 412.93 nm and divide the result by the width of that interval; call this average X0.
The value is 39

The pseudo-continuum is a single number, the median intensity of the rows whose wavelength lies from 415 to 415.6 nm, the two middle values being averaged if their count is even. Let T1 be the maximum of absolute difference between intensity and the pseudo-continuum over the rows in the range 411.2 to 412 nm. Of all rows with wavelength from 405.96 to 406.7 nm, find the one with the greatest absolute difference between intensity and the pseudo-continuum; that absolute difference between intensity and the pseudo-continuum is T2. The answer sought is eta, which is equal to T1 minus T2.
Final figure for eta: 18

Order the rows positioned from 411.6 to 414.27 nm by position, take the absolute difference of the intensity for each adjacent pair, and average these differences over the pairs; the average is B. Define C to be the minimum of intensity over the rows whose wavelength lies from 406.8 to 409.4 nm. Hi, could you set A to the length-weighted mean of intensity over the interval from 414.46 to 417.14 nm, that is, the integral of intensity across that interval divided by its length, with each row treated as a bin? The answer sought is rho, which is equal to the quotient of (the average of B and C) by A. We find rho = 0.409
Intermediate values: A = 288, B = 35.8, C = 200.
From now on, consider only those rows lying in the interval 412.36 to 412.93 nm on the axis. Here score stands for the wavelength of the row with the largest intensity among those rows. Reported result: 412.505 nm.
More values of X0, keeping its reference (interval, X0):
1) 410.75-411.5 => 60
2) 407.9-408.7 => 46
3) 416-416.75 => 35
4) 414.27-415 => 61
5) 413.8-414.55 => 37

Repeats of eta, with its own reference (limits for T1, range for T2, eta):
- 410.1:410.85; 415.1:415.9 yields 12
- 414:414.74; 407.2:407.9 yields -7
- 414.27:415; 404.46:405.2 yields -5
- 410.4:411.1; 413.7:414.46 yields -27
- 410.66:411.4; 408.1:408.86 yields -50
